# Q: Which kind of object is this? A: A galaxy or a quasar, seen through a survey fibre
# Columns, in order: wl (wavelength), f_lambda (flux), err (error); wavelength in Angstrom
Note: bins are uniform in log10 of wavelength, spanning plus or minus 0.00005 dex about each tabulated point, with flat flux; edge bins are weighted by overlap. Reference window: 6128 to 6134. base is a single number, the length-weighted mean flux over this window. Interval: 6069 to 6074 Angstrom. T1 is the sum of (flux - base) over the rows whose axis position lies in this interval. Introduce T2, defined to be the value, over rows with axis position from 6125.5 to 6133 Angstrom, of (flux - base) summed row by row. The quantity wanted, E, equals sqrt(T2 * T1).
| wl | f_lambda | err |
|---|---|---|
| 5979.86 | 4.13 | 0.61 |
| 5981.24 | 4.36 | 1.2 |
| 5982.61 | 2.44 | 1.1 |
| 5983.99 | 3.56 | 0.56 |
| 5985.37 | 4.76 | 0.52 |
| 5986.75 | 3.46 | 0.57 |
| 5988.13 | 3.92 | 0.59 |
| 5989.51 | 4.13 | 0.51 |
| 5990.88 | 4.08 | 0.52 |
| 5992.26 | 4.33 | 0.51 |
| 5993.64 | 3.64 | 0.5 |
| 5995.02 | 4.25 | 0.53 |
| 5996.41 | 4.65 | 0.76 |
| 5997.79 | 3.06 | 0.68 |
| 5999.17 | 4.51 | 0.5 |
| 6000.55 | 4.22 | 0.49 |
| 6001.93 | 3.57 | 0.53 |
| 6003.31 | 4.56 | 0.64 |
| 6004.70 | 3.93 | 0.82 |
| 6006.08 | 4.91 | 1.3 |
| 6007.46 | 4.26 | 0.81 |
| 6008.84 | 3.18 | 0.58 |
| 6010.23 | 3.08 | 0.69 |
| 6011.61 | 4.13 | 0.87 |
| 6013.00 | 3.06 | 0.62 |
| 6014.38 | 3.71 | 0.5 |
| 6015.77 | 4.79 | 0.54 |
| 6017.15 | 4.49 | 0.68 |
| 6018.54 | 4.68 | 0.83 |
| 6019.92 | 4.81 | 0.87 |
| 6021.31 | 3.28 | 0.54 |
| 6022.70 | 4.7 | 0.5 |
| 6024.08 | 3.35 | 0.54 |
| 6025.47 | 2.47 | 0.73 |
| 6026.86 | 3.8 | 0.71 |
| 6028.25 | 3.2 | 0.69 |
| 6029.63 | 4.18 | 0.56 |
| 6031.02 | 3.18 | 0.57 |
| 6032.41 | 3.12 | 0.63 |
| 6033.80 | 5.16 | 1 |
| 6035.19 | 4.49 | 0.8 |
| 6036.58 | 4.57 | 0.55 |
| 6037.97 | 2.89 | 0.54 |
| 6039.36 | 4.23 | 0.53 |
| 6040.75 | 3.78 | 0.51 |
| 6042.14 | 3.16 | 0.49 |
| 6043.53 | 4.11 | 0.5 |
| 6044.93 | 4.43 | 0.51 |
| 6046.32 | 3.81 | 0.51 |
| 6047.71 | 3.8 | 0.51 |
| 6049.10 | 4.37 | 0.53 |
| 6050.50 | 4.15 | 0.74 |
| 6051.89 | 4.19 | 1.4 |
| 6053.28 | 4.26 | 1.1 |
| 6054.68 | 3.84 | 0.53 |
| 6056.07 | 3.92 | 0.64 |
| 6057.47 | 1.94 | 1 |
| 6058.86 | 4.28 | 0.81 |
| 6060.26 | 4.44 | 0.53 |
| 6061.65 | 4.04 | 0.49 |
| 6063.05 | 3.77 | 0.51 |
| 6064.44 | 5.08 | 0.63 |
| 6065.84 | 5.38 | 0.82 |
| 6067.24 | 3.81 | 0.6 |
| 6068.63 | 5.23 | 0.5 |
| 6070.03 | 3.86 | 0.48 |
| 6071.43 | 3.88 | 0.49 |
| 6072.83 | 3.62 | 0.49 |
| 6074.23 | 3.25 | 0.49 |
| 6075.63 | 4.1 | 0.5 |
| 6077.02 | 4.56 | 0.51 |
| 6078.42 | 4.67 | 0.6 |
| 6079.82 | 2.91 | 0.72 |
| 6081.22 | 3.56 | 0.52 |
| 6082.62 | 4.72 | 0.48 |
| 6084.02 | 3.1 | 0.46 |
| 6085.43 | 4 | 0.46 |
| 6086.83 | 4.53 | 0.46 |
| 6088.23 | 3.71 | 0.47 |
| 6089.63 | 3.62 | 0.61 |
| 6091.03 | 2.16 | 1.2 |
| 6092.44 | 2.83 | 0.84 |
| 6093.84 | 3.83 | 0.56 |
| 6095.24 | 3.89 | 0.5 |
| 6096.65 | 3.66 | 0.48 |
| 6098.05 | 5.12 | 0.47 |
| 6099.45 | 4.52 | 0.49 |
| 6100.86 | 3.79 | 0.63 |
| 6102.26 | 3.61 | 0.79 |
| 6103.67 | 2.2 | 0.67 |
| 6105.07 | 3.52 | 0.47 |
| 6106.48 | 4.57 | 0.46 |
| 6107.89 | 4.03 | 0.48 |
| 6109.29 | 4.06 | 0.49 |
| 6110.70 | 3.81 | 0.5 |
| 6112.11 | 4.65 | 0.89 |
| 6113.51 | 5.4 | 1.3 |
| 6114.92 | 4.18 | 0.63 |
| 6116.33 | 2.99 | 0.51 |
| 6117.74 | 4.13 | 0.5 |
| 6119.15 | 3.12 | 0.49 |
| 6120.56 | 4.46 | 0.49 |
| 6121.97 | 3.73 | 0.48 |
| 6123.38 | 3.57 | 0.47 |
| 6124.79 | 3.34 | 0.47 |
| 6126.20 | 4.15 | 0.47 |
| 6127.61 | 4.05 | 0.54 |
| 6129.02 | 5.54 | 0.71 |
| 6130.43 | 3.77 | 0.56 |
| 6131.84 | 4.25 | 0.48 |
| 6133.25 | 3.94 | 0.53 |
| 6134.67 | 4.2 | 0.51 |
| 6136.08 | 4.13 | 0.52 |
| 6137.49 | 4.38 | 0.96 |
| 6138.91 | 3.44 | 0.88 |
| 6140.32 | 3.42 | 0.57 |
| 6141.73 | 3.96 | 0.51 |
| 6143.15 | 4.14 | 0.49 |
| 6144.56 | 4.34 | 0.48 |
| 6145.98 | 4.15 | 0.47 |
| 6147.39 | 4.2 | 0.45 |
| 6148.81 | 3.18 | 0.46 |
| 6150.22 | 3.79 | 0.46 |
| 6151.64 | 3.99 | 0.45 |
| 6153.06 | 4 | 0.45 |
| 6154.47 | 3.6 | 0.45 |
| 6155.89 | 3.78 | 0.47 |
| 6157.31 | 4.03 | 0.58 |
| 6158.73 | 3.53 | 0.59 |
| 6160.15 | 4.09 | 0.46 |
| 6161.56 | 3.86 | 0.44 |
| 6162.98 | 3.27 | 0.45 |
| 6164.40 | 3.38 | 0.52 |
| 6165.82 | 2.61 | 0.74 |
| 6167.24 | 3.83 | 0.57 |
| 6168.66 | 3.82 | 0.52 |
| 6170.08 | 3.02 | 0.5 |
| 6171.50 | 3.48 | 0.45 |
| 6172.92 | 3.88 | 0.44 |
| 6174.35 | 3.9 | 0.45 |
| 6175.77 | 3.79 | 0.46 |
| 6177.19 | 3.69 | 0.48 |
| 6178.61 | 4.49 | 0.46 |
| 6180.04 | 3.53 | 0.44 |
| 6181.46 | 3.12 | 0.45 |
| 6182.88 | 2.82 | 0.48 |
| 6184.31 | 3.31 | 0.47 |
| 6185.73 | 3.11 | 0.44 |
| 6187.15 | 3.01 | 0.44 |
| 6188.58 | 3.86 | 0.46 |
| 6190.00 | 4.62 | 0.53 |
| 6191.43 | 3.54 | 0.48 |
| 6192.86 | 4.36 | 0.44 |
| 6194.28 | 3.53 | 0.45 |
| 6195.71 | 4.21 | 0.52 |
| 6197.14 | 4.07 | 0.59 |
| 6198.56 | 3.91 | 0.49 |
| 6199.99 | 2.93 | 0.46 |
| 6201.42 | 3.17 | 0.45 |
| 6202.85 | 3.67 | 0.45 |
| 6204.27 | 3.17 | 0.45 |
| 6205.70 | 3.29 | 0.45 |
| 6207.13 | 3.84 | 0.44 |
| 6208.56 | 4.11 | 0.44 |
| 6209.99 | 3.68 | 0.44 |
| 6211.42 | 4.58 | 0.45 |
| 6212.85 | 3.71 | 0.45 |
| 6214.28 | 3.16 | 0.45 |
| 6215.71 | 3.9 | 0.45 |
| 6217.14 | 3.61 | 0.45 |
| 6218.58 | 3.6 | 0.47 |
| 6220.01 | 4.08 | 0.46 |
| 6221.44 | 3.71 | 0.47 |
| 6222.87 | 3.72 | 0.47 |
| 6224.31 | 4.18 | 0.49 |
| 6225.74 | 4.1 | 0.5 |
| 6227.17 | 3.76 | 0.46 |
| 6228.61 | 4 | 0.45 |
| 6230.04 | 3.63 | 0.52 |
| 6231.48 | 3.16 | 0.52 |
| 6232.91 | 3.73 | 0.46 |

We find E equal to 0.2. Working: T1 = -1.7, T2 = 0.0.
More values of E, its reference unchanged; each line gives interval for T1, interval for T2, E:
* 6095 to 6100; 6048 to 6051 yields 0.2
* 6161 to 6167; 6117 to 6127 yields 4.1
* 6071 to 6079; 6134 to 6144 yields 2.4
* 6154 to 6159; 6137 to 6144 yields 2.5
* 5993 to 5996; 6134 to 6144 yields 1.5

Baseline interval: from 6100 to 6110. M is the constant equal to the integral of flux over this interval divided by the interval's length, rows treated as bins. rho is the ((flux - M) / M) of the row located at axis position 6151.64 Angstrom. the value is 0.080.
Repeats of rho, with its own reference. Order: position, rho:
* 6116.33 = -0.191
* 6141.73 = 0.072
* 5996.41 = 0.259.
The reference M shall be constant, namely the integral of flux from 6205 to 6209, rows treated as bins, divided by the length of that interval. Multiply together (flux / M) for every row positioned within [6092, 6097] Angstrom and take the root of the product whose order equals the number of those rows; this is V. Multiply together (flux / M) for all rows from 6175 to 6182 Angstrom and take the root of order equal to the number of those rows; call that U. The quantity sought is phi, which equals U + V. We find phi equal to 1.94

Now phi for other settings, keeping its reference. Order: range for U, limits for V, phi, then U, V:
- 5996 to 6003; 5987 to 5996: 2.15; 1.062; 1.09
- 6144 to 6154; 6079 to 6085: 2.00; 1.057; 0.94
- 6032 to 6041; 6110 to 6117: 2.17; 1.064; 1.11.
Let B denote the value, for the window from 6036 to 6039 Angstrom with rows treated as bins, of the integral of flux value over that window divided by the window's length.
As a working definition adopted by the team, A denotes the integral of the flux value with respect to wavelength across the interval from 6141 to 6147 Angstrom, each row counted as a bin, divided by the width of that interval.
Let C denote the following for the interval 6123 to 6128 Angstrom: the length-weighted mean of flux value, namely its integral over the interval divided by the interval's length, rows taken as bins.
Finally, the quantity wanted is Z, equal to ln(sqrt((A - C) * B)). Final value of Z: 0.17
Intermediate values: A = 4.1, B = 3.75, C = 3.77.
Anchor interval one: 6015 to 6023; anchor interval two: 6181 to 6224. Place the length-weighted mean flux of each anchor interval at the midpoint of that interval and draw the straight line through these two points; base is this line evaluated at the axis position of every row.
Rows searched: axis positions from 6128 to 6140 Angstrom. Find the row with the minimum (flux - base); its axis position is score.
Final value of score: 6138.91 Angstrom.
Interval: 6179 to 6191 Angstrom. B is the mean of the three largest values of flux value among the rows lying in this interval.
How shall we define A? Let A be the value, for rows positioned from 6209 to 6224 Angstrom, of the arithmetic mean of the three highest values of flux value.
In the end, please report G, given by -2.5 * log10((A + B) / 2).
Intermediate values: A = 4.2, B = 4.00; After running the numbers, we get -1.53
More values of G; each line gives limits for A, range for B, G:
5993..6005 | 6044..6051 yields -1.62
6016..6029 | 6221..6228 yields -1.60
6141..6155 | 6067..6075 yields -1.58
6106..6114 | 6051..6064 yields -1.66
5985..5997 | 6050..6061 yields -1.62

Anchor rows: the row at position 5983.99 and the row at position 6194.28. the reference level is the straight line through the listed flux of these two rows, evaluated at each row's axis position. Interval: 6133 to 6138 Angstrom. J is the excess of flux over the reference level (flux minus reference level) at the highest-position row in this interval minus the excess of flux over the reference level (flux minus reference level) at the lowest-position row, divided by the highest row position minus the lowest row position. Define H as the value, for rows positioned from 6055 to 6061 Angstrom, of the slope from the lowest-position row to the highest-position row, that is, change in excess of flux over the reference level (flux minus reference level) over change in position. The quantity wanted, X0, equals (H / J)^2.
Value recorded 1.43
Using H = 0.12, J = 0.10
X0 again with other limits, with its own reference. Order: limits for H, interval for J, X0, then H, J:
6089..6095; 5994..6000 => 0.63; 0.05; 0.06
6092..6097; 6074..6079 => 0.34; 0.20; 0.34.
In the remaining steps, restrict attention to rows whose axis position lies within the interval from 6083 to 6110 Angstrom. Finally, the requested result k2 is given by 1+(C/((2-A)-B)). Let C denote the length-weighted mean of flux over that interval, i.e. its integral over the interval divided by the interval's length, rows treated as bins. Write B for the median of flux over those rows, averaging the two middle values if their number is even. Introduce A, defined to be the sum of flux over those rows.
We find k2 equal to 0.949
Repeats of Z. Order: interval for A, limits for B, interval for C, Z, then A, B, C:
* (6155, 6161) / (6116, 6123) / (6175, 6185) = 0.07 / 3.8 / 3.72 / 3.54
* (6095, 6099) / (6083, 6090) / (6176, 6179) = 0.03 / 4.3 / 3.84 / 4.01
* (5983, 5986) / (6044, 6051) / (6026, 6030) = 0.15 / 4.0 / 4.11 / 3.64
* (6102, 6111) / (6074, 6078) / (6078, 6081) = -1.52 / 3.7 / 4.11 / 3.67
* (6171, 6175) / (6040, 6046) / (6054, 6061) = -0.65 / 3.8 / 3.87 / 3.69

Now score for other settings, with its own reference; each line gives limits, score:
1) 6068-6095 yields 6091.03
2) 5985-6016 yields 5997.79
